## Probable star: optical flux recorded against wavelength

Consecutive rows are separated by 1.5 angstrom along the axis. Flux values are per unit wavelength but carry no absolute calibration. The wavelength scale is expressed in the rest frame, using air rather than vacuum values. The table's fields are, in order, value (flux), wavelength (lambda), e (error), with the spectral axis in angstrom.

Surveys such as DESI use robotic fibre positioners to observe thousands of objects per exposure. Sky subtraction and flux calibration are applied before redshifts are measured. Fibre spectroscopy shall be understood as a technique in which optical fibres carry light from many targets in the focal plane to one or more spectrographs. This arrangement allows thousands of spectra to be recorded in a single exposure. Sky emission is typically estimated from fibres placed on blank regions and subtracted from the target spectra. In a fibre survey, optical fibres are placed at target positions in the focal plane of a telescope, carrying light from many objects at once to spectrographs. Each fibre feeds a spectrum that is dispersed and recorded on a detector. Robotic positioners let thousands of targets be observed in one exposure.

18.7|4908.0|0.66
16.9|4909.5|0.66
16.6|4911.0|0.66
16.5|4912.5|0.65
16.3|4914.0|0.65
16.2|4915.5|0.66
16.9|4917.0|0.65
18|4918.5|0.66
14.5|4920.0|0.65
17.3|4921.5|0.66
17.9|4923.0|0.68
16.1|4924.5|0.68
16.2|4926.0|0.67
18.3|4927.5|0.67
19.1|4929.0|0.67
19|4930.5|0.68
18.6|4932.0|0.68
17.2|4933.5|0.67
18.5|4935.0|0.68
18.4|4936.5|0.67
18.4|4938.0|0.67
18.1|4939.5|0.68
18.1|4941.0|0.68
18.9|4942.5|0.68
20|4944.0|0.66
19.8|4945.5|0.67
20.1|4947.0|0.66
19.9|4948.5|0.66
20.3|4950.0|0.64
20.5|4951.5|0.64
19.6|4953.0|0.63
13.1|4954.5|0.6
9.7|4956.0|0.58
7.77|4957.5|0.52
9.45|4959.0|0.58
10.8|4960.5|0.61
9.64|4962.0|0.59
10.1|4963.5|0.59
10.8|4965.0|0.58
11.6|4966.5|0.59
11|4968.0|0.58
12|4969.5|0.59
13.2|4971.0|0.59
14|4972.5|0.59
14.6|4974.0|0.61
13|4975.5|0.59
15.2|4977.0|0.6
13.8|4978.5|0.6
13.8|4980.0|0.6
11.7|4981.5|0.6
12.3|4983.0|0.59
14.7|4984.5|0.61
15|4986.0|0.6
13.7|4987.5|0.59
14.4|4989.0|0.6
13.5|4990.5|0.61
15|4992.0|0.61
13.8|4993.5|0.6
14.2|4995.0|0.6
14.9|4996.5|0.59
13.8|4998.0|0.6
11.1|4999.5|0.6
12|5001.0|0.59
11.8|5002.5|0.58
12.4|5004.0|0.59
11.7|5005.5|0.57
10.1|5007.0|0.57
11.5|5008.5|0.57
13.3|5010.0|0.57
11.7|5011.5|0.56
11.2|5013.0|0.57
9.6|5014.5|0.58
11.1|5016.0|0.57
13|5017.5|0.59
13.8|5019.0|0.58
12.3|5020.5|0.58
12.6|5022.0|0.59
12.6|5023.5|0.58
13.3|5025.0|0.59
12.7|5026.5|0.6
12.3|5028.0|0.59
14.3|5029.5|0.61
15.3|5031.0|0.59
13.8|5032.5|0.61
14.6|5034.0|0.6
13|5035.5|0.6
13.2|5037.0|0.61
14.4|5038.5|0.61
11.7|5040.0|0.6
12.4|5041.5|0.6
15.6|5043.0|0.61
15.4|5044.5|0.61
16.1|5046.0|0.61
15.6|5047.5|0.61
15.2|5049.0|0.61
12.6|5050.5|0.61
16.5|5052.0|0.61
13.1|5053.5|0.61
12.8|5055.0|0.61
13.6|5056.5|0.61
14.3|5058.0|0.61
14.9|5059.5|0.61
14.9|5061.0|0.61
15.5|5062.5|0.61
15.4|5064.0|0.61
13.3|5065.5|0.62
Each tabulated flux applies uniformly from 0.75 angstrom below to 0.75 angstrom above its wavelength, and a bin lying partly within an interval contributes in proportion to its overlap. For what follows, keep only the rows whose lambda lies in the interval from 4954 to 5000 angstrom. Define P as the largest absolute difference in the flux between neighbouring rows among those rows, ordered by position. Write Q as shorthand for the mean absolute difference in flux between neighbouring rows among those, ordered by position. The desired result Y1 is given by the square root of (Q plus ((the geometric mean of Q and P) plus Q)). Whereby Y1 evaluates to 2.12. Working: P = 3.4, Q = 1.23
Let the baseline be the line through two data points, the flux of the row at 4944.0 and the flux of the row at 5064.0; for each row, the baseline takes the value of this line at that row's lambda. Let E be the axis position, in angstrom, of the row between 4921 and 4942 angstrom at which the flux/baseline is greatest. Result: 4929.0 angstrom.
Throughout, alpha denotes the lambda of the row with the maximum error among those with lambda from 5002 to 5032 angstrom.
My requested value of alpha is 5029.5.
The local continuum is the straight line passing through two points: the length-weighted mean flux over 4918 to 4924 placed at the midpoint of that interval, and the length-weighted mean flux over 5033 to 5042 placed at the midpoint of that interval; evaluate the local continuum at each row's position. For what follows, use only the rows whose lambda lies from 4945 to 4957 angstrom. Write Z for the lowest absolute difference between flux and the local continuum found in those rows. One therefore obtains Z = 2.7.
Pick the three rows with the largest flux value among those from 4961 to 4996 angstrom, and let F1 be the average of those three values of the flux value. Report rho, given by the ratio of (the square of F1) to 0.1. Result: 2270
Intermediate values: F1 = 15.1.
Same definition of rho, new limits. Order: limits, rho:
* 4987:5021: 2181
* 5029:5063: 2581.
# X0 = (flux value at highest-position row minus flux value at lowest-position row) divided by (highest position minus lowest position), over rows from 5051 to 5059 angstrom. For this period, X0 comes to -0.37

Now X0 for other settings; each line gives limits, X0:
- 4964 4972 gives 0.40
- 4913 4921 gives -0.30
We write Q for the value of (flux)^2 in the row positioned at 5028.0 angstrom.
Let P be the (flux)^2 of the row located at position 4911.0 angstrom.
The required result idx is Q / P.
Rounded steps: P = 276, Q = 151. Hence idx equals 0.5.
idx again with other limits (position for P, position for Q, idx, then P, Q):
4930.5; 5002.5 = 0.4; 361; 139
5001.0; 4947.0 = 2.8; 144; 404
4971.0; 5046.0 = 1.5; 174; 259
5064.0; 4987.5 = 0.8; 237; 188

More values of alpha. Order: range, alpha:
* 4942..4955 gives 4942.5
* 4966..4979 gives 4974.0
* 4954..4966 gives 4960.5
